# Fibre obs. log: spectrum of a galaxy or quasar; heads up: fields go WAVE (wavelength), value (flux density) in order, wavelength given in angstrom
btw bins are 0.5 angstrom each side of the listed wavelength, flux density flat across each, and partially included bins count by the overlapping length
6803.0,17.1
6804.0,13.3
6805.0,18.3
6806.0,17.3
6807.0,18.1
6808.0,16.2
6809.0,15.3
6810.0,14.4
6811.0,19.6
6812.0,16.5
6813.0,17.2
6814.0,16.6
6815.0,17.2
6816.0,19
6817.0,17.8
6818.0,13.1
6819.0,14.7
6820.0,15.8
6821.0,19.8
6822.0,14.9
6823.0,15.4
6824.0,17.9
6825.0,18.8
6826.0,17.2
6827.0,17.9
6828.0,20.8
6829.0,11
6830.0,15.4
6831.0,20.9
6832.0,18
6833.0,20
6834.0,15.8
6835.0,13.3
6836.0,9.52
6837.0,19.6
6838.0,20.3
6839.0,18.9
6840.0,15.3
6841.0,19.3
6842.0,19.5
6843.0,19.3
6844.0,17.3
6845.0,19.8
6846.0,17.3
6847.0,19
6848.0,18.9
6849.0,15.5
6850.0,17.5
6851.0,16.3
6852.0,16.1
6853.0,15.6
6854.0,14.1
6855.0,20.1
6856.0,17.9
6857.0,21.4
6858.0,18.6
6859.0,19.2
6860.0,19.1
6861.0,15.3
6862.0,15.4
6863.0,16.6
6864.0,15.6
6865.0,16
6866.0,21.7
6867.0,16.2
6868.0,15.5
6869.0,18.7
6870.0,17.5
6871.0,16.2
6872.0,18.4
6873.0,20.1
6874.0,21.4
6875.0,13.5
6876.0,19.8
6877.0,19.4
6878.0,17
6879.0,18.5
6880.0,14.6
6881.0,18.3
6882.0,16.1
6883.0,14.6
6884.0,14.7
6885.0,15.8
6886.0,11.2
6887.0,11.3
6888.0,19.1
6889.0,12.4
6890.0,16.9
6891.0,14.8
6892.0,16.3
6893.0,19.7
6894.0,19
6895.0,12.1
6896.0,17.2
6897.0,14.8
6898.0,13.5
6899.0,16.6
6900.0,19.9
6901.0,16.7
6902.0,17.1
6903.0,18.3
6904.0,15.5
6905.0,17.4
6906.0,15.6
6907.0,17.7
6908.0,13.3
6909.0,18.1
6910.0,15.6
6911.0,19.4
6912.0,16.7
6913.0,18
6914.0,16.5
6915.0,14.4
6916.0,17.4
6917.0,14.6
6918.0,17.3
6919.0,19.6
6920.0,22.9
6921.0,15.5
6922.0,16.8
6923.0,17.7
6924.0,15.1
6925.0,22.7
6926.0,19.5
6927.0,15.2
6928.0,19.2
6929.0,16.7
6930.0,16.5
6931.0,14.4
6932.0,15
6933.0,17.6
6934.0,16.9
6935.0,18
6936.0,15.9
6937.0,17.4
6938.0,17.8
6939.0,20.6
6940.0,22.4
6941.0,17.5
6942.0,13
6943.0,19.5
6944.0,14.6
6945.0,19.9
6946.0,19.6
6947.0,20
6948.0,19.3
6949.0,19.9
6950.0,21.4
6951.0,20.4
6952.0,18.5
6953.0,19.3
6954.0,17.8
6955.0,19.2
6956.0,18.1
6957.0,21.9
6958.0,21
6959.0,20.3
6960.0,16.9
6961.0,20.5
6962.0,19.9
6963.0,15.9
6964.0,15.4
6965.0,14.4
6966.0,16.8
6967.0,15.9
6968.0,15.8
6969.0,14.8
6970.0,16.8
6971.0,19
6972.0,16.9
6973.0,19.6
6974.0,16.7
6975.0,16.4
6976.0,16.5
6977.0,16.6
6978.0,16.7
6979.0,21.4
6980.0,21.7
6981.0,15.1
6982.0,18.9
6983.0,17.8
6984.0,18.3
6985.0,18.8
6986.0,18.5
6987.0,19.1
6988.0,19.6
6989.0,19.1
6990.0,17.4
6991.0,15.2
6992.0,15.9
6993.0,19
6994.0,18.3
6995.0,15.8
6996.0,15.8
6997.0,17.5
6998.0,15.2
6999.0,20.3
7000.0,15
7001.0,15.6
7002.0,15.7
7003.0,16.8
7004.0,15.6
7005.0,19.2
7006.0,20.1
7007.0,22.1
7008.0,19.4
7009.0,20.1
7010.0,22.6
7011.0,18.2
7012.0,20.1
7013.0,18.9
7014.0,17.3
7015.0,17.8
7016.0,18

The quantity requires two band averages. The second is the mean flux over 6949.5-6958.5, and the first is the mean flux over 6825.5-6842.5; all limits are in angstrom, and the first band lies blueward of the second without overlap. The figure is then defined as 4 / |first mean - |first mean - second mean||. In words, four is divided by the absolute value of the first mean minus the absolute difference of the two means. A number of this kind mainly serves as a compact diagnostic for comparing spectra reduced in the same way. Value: 0.272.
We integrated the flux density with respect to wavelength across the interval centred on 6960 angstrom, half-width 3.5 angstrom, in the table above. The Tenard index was 136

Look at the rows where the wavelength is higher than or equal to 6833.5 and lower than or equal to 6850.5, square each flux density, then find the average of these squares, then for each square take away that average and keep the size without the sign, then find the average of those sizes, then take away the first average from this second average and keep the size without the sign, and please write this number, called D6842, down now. 241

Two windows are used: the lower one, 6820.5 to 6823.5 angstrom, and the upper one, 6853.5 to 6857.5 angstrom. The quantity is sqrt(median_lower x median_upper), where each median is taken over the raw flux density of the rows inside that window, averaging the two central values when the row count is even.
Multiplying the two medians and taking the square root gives 17.1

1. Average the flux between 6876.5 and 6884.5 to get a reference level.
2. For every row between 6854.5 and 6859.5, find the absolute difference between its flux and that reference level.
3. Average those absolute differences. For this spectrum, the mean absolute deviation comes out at 2.79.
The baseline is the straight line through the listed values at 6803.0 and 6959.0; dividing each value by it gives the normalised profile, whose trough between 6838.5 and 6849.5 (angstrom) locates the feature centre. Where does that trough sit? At 6840.0 angstrom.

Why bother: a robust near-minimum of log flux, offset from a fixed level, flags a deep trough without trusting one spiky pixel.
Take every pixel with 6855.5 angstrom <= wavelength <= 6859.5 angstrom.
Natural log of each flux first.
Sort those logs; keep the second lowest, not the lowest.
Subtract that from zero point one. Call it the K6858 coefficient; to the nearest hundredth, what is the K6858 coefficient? -2.82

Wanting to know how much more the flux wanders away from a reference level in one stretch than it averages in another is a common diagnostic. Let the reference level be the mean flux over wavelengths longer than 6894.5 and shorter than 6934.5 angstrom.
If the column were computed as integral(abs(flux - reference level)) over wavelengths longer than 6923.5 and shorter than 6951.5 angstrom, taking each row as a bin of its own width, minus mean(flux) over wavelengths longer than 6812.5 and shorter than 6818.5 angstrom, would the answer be 48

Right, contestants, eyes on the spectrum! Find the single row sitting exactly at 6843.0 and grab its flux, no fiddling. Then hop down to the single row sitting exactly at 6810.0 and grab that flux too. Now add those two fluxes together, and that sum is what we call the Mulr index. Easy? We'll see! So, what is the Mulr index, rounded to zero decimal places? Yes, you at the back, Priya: 34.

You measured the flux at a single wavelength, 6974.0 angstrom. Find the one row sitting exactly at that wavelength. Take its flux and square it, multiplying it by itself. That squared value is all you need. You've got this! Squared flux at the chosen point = 279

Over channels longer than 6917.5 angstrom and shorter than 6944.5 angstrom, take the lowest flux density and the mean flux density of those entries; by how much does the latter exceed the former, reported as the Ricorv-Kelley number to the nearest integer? 5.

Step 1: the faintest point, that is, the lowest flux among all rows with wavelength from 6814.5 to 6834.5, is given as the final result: 11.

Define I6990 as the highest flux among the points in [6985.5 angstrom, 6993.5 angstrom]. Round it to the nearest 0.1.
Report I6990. 19.6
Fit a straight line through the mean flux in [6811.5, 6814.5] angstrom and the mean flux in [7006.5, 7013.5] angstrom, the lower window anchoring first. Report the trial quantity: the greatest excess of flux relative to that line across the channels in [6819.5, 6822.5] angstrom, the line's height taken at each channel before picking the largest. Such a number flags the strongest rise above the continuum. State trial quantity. 2.9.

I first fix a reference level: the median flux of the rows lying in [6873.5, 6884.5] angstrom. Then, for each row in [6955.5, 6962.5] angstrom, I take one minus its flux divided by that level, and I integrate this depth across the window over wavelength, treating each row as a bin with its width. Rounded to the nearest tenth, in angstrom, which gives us -1.2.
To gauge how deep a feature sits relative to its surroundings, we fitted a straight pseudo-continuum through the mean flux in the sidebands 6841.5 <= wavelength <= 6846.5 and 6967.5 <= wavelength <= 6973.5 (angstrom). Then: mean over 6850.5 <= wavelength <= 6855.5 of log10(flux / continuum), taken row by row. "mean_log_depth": -0.06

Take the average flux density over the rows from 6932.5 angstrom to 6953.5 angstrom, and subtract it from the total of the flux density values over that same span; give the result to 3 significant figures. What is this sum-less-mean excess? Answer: 371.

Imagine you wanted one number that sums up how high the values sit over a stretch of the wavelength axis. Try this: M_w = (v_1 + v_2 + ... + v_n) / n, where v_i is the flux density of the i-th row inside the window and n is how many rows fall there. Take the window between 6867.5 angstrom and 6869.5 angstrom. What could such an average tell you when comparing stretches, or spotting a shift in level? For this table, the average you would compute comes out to 17.1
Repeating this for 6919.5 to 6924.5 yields 17.6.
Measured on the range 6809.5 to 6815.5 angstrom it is 16.9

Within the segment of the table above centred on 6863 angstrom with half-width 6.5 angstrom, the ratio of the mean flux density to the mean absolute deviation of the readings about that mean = 8.9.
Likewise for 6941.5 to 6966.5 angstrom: 9.7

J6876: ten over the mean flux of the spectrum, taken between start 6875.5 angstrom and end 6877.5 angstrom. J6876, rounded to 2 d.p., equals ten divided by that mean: 0.51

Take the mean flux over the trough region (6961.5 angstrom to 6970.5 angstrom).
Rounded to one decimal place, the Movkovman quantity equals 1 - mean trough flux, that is -15.2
